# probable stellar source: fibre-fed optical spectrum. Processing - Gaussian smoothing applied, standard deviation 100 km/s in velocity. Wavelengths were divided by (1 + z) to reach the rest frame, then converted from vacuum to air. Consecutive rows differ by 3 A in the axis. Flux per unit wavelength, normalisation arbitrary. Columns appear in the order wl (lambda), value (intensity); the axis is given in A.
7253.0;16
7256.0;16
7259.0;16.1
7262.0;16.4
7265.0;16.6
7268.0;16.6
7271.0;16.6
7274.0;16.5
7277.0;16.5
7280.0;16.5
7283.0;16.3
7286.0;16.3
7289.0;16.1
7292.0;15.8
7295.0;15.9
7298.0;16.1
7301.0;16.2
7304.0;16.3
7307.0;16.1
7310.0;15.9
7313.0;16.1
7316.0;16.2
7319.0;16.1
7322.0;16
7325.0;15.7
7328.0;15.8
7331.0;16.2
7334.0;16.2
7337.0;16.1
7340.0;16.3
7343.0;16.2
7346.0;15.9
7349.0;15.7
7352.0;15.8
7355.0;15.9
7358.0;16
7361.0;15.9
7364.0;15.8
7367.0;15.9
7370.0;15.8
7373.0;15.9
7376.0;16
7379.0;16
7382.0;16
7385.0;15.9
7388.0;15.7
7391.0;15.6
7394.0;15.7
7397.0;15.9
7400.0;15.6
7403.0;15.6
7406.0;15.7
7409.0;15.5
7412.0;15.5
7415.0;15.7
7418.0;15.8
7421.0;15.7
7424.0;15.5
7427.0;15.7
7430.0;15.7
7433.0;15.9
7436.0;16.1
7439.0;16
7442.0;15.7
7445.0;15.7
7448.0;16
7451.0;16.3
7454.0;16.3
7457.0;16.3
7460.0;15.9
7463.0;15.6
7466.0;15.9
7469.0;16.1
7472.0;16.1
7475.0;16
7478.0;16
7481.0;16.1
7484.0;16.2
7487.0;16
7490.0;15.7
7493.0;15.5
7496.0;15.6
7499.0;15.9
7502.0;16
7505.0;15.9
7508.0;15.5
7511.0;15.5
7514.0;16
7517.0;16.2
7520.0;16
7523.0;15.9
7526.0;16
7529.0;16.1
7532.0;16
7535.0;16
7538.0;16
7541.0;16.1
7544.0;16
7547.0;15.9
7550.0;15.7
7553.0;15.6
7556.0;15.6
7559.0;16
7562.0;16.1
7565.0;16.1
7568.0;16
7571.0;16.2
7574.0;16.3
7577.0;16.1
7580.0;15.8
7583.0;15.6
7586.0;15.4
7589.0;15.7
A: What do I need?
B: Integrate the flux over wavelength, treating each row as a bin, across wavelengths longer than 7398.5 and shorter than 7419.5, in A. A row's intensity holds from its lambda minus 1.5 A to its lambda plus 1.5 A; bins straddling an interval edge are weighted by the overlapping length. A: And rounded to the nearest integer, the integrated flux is 328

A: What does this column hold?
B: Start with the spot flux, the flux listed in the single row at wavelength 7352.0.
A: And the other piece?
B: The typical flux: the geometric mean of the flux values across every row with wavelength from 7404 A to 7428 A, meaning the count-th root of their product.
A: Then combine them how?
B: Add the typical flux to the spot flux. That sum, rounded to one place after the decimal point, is 31.4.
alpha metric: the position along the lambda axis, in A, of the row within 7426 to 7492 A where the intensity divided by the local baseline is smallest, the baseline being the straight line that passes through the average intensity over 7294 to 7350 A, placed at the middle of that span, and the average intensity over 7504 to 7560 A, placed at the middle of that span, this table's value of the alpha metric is 7463.0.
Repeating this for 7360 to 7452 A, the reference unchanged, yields 7409.0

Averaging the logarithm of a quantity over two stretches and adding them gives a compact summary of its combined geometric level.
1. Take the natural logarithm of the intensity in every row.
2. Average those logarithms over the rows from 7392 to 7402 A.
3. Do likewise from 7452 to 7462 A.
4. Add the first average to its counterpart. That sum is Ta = 5.54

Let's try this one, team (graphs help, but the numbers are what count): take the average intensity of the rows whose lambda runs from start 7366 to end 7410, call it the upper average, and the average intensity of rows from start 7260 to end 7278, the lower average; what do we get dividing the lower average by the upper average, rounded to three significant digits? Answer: 1.05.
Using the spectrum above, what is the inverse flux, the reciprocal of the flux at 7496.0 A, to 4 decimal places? 0.0641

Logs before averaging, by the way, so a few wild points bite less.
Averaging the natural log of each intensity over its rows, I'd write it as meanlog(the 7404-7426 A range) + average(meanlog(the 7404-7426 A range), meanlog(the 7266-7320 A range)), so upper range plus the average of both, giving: 5.52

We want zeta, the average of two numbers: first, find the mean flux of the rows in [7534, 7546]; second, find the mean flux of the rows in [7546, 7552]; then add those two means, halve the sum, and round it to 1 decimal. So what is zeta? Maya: 15.9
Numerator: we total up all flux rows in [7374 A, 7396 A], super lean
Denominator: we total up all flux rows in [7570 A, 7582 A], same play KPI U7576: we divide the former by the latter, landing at 1.72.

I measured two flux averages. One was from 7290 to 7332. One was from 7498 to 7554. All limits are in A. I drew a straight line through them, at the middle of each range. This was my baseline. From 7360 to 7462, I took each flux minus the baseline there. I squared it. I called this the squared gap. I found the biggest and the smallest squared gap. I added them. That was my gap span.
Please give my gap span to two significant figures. 0.23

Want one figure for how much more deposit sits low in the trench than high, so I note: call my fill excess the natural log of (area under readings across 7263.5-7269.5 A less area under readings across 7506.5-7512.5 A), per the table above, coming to 1.9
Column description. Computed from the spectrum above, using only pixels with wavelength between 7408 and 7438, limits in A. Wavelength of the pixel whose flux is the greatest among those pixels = 7436.0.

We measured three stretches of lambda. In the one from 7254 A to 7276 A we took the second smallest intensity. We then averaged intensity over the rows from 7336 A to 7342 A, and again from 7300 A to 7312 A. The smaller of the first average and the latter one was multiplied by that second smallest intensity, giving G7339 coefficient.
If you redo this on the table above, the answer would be 260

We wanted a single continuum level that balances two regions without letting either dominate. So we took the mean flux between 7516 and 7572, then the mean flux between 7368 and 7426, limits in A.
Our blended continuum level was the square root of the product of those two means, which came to 15.9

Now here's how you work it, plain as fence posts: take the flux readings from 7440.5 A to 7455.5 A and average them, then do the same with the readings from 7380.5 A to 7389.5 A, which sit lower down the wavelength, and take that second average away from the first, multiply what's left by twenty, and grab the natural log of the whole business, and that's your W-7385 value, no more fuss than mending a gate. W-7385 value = 0.98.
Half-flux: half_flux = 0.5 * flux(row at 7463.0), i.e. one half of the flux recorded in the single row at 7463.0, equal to 7.80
